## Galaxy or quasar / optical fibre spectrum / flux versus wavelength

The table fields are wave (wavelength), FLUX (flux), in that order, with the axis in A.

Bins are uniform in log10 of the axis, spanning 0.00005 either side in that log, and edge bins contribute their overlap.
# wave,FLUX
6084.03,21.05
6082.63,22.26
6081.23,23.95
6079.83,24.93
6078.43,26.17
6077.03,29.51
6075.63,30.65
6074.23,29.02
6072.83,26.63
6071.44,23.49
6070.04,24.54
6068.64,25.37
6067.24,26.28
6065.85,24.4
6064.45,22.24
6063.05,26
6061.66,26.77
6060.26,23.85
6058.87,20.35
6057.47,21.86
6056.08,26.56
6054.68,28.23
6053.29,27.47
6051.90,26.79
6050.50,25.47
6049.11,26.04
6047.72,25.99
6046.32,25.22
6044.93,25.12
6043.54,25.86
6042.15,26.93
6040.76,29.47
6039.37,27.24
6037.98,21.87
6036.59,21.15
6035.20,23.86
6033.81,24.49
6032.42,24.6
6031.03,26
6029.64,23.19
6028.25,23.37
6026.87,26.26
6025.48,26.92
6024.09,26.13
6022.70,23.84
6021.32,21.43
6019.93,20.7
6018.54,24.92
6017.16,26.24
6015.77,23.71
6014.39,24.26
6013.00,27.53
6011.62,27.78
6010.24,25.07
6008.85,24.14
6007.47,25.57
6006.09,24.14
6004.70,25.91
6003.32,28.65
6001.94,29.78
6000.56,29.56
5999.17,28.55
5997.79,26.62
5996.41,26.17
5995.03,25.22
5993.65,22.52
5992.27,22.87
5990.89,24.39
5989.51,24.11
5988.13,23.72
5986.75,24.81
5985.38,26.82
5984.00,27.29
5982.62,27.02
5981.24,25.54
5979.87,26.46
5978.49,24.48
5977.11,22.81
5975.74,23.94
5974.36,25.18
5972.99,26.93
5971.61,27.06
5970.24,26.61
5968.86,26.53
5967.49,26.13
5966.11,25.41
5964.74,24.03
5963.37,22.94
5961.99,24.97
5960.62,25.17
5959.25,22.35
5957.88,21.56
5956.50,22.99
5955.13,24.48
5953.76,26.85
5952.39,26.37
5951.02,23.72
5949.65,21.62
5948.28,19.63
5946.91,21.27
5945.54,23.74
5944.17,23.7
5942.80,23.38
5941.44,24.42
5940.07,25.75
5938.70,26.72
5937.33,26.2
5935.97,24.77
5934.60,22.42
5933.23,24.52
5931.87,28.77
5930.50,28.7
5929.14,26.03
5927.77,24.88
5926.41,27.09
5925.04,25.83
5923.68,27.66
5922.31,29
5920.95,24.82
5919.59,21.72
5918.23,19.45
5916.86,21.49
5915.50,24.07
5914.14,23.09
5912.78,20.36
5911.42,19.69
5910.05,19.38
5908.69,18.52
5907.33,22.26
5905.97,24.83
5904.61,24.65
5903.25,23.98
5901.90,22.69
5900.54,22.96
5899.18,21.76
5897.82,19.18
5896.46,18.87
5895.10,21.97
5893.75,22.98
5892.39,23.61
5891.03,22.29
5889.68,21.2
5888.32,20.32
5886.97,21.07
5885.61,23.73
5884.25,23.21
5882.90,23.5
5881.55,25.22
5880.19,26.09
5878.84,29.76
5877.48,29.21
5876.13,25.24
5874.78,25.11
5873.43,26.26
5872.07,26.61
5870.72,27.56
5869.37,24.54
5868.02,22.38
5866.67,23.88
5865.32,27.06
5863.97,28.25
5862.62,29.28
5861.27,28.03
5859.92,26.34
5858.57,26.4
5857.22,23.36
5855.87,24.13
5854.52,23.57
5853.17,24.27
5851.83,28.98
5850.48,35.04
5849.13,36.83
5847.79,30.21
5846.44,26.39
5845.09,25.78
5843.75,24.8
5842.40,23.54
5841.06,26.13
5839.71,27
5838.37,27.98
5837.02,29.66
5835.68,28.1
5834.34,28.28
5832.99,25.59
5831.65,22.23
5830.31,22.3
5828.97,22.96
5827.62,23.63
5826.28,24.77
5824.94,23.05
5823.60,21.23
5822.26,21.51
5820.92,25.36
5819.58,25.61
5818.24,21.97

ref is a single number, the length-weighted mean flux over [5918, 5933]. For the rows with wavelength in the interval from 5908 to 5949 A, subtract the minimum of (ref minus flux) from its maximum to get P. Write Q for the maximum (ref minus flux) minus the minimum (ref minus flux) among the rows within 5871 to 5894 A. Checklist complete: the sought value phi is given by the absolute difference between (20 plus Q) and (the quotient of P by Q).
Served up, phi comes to 28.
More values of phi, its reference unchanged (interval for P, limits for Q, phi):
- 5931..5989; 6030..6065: 28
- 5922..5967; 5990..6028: 28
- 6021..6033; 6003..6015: 23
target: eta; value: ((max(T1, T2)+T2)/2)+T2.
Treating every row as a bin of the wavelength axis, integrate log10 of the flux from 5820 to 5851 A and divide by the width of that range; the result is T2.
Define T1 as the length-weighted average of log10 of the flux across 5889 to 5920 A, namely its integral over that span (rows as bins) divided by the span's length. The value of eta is 2.83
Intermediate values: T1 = 1.34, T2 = 1.41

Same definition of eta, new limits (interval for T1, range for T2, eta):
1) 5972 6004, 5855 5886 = 2.82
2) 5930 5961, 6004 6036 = 2.79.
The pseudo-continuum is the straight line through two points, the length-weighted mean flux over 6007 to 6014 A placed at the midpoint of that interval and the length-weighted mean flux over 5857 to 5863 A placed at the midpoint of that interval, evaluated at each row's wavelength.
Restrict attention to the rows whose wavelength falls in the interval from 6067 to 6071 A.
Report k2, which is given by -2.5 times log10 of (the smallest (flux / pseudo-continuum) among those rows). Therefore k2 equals 0.05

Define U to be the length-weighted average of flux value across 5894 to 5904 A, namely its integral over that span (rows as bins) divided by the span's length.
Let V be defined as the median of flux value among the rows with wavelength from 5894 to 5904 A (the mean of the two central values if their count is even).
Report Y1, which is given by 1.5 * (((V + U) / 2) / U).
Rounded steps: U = 21.7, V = 22.0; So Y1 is 1.508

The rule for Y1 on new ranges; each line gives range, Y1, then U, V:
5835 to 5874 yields 1.484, 27.0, 26.4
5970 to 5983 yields 1.513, 25.5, 26.0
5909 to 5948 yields 1.510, 24.1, 24.5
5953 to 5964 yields 1.494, 23.9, 23.7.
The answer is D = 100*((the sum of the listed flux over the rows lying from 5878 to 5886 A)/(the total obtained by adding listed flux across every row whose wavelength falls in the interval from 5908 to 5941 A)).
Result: 26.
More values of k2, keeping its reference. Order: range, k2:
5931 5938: 0.18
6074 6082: 0.07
